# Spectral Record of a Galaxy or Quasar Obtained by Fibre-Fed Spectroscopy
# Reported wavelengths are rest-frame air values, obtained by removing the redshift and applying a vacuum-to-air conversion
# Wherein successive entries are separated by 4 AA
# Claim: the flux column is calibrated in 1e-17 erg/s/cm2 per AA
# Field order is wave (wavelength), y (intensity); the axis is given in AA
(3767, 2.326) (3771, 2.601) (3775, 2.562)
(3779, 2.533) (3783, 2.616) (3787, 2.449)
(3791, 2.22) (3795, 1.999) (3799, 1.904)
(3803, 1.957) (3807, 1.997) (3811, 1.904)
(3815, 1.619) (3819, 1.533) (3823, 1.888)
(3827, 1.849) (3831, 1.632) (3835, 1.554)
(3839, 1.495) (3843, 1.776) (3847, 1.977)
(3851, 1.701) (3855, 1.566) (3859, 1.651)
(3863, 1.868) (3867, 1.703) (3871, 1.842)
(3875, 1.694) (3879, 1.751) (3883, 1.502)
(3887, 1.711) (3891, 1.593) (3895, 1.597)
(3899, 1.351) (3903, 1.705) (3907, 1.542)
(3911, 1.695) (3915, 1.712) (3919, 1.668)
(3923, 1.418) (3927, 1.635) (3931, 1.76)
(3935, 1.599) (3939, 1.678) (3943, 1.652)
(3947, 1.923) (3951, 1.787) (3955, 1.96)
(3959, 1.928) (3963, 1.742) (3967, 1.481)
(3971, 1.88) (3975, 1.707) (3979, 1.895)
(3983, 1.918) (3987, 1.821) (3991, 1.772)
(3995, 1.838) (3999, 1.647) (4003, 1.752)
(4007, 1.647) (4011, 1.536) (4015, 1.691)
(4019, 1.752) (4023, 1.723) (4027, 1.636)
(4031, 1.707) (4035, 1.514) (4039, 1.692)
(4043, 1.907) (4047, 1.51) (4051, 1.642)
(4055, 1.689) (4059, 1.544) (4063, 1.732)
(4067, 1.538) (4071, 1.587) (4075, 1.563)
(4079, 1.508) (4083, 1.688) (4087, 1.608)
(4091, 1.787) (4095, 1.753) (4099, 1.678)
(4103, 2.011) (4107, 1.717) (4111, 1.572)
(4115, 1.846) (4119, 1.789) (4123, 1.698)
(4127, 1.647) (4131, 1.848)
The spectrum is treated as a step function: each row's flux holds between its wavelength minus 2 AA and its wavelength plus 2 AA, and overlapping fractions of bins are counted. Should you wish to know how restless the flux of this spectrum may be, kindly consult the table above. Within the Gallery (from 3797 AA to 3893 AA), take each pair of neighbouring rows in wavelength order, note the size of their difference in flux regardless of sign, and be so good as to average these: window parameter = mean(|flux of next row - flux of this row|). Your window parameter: 0.156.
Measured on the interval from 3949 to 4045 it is 0.137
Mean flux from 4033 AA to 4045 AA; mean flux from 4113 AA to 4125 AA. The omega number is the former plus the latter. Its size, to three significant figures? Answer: 3.48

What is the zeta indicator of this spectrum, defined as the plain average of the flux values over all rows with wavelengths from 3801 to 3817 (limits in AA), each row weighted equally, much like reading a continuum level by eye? 1.87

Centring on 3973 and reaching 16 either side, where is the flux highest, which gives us 3959 AA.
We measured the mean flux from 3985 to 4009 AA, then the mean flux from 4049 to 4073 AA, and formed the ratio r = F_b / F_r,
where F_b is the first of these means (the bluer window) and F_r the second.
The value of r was 1.08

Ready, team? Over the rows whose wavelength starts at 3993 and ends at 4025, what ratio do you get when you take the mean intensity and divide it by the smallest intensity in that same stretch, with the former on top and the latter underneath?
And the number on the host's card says 1.11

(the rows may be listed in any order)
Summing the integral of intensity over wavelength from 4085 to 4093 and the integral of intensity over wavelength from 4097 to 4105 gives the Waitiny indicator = 28.3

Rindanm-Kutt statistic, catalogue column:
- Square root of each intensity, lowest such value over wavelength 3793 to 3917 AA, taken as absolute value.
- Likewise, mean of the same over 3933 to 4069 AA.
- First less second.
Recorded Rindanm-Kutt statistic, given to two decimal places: -0.15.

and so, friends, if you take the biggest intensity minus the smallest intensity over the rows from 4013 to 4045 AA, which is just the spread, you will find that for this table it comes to 0.39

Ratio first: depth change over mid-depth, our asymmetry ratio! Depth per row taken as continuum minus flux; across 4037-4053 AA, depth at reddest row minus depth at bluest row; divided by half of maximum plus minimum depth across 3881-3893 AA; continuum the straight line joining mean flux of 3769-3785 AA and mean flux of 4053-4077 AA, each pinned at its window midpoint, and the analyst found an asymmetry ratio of 0.0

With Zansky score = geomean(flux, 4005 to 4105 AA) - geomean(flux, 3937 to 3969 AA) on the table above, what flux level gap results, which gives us -0.10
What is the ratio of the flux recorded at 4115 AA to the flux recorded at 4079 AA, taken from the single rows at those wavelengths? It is 1.2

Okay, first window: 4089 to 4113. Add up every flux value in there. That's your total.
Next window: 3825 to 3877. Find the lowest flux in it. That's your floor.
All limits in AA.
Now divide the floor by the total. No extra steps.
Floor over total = 0.14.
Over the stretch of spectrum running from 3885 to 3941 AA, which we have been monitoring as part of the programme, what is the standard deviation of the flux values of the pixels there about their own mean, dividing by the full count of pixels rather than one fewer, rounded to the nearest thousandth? 0.112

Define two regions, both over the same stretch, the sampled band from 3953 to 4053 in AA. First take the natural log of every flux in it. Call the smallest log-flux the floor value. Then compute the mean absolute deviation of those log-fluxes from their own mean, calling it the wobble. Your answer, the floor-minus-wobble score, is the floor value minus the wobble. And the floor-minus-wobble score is 0.329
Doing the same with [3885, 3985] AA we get 0.229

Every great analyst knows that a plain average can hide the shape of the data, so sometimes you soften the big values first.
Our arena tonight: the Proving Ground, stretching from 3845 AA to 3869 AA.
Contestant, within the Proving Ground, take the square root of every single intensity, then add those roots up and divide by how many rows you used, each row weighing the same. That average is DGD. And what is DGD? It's 1.32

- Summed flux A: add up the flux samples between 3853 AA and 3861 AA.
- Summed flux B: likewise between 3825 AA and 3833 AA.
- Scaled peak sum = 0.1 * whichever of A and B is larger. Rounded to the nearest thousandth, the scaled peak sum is 0.348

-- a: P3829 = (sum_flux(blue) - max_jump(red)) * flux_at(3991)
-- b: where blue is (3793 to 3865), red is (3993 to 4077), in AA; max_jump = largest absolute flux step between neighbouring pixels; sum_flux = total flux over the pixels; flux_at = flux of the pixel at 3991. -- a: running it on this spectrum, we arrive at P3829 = 56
